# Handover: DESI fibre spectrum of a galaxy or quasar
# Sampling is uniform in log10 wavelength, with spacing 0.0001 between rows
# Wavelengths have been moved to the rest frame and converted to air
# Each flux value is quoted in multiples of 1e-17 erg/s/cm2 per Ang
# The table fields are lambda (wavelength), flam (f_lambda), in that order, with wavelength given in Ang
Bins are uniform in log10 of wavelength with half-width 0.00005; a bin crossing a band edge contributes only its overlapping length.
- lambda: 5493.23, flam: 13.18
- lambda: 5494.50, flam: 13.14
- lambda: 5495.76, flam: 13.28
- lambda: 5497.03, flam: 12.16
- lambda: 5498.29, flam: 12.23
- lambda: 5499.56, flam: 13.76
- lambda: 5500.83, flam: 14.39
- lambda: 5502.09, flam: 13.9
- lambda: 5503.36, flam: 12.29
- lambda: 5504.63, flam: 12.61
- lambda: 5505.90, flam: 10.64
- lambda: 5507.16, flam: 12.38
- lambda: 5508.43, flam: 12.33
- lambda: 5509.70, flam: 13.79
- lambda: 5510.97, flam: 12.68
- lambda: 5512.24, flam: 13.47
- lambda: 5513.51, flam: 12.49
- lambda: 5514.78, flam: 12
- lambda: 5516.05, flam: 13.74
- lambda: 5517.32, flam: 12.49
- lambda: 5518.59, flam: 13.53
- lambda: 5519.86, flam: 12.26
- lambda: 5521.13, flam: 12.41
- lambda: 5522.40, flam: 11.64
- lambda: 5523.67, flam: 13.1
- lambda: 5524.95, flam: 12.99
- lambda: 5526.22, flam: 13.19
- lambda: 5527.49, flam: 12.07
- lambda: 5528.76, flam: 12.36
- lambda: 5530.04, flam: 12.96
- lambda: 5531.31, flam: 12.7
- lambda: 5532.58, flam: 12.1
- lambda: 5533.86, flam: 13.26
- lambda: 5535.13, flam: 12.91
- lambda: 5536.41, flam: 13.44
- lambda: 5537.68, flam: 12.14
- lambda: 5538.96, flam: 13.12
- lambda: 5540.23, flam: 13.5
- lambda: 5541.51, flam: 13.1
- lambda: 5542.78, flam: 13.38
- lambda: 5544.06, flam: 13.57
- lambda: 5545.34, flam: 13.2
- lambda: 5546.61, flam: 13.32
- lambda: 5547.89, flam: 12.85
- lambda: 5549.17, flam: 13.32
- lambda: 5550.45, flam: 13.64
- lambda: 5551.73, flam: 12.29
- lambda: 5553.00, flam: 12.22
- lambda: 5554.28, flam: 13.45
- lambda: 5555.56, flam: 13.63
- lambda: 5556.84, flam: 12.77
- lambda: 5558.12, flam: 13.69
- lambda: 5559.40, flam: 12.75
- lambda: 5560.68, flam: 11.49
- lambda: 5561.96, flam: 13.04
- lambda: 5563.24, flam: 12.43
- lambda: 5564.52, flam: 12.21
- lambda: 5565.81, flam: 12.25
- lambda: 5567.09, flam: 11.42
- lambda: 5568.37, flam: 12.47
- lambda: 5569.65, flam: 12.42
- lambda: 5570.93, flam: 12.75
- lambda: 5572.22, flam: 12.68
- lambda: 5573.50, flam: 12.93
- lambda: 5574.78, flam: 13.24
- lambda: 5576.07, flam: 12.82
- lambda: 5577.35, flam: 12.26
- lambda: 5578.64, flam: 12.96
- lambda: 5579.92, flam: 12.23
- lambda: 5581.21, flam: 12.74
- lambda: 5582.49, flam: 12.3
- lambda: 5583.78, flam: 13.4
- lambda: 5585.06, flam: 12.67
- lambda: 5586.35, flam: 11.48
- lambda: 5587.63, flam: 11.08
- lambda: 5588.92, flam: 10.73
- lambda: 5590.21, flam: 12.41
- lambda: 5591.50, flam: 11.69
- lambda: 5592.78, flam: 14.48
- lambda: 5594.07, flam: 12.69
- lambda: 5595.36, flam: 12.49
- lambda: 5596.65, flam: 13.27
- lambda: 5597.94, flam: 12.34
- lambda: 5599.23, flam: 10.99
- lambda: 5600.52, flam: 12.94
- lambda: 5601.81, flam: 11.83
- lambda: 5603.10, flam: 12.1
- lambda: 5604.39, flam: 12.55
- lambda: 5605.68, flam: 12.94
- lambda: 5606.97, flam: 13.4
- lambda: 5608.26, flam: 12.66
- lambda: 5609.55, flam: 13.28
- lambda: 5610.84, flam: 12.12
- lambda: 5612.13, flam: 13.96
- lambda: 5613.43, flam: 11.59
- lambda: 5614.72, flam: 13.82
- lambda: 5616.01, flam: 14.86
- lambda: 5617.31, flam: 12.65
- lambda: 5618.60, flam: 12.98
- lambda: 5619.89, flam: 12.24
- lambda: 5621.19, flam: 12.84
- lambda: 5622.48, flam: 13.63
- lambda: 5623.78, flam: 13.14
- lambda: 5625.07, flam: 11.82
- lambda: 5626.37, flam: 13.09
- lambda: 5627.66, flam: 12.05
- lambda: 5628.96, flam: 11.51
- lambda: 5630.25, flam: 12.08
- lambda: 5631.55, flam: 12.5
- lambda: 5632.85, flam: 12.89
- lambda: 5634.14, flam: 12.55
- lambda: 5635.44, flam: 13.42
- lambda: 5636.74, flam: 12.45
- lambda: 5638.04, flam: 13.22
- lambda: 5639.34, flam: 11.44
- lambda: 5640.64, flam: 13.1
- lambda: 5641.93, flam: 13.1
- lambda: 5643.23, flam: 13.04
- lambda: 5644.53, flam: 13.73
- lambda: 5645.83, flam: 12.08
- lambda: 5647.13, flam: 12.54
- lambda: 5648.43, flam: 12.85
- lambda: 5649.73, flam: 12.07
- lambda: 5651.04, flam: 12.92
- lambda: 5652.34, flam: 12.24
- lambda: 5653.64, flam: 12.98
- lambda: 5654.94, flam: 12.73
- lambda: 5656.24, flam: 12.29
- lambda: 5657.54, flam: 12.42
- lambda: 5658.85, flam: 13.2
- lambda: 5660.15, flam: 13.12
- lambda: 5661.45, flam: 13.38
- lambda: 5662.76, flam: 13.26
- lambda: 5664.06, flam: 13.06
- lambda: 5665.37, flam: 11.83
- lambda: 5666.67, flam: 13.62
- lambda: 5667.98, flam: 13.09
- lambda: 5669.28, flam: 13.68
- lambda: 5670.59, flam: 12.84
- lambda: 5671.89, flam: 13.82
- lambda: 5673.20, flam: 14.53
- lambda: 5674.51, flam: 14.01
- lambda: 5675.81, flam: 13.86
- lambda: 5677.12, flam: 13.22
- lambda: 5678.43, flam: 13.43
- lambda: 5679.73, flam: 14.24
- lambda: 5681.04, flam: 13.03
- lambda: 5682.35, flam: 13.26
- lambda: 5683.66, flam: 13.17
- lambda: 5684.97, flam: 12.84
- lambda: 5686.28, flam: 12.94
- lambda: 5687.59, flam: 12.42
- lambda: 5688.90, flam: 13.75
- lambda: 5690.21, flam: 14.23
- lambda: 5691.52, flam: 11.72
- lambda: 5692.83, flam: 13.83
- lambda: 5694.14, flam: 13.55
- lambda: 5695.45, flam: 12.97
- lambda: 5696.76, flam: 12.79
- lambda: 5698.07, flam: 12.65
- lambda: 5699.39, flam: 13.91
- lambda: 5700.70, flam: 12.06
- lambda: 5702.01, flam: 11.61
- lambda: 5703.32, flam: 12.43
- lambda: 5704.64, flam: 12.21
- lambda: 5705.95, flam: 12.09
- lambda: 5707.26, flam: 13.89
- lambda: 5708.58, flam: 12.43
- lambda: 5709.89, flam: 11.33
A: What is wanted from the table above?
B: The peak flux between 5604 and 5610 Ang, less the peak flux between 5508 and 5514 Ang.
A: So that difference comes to -0.4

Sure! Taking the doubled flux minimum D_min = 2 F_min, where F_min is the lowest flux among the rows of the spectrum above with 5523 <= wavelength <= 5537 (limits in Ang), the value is 24.1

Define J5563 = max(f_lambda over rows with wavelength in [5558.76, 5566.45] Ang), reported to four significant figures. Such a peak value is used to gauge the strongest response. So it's 13.04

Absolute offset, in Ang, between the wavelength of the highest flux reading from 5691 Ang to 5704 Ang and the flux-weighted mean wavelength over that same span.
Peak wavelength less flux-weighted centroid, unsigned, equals 2.0 Ang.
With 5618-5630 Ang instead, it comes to 1.2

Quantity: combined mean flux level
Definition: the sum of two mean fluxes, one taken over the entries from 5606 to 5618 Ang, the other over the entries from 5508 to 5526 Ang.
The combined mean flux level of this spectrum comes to 25.9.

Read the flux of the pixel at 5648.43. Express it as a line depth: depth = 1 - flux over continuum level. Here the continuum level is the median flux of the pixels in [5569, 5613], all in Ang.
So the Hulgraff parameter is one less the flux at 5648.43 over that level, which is -0.01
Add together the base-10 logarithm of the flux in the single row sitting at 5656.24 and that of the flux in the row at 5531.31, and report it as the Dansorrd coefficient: 2.19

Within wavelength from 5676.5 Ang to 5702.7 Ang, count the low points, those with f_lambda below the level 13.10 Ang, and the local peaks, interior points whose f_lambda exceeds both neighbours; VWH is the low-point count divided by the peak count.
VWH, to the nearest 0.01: 1.67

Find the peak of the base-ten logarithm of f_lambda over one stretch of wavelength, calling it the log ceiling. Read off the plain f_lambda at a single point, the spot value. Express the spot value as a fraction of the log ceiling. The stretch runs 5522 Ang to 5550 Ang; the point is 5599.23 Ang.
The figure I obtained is 9.7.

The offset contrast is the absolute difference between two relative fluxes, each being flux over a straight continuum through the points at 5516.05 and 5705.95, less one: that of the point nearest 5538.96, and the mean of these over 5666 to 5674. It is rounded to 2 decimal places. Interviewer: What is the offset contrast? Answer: 0.13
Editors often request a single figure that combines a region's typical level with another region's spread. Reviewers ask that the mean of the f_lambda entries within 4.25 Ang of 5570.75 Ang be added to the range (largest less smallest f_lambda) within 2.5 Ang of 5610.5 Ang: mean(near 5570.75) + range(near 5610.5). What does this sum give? 14.4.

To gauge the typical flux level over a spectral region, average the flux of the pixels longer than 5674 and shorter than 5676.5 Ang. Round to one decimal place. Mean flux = 13.9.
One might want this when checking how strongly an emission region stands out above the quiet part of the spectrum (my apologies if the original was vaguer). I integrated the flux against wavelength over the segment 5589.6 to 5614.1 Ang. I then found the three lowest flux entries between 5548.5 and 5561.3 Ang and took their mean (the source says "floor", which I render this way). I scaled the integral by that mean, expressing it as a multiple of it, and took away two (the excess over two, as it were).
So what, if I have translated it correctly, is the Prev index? 24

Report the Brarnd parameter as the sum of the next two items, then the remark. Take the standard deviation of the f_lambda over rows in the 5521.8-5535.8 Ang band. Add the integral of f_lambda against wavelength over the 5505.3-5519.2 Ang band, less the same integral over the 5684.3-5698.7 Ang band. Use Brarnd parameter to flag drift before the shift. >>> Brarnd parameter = -11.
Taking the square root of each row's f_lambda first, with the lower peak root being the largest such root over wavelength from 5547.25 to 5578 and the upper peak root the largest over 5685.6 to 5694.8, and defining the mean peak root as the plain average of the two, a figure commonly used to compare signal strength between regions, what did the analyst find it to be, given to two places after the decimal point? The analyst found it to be 3.74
